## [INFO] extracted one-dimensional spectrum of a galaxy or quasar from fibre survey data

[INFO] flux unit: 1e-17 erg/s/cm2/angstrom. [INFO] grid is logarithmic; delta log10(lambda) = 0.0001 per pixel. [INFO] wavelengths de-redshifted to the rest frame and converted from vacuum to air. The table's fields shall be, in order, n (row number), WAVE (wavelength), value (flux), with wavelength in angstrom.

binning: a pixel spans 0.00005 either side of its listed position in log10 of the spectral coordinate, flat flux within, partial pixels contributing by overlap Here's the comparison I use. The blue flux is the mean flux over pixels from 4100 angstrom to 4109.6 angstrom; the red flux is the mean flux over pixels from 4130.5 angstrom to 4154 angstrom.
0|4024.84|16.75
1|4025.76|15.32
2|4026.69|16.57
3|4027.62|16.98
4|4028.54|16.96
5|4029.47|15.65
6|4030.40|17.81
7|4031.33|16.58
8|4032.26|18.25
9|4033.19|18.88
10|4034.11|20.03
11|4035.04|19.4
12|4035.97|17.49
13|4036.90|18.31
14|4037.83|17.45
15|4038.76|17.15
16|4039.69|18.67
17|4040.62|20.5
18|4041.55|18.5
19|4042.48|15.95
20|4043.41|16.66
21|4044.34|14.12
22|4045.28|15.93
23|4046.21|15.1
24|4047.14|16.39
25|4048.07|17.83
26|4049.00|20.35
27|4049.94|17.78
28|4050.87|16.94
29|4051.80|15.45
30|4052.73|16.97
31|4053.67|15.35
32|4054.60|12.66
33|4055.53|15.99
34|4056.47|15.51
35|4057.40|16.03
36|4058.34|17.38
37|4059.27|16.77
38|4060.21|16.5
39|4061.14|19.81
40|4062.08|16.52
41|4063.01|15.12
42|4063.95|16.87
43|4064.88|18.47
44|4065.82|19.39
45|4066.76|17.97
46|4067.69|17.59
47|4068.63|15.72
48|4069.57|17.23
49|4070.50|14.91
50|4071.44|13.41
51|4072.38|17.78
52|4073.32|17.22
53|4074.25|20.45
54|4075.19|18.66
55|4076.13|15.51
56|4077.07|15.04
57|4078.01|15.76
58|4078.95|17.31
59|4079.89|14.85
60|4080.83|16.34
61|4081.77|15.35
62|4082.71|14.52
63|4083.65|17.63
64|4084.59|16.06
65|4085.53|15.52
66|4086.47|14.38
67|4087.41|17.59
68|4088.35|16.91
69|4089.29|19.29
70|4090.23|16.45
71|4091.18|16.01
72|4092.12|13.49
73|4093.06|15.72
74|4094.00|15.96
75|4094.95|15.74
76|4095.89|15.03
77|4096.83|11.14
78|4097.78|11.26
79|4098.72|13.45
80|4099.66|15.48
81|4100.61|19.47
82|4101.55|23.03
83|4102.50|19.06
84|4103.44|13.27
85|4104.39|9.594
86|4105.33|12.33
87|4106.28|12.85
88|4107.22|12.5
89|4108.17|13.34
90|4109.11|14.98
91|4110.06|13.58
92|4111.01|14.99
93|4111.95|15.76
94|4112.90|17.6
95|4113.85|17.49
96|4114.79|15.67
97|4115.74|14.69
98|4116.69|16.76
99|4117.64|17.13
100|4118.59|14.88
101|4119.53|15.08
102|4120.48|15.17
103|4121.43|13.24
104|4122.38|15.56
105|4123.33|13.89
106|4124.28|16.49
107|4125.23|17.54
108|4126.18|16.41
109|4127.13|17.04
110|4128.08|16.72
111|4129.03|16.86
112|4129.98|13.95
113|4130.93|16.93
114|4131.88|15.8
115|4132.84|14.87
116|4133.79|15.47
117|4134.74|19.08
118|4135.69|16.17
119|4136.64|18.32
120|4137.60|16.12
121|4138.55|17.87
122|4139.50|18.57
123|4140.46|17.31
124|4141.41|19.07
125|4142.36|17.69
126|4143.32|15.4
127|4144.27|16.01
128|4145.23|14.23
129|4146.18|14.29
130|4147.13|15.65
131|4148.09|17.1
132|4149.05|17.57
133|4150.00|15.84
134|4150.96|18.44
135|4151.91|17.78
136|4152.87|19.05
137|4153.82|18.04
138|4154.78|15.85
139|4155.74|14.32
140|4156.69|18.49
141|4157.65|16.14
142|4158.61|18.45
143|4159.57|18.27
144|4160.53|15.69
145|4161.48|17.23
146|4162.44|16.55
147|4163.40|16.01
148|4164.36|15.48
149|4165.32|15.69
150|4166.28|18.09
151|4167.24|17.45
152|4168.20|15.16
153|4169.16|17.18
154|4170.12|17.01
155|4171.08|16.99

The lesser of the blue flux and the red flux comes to 15.0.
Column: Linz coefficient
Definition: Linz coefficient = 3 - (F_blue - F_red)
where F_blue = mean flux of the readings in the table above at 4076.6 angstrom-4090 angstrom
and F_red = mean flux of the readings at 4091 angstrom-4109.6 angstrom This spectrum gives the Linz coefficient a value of 1.5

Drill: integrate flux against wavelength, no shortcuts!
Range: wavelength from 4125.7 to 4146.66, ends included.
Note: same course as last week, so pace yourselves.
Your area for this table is 347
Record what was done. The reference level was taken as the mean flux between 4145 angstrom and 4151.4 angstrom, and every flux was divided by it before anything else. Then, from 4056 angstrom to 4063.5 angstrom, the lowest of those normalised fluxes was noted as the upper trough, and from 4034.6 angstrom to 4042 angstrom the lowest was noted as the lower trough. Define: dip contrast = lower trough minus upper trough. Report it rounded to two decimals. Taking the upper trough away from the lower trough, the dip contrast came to 0.13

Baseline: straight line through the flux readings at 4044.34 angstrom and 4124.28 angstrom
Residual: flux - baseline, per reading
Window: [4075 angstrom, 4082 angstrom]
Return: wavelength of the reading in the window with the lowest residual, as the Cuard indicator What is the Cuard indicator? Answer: 4079.89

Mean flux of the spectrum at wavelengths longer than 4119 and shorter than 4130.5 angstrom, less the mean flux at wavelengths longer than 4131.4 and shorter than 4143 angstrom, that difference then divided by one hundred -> -0.015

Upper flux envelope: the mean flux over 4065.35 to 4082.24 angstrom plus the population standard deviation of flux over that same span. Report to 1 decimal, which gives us 18.4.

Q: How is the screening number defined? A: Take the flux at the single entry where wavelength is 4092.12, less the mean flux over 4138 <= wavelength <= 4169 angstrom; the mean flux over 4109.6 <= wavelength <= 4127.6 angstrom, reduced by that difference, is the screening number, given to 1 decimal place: 19.1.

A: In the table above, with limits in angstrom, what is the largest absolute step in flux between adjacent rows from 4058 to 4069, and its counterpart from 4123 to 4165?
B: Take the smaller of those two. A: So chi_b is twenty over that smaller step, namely 6.0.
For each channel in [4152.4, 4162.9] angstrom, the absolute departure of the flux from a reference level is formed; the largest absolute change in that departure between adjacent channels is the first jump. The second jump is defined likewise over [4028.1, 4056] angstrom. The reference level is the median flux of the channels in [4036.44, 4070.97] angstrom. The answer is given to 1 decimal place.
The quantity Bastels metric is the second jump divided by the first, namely 2.2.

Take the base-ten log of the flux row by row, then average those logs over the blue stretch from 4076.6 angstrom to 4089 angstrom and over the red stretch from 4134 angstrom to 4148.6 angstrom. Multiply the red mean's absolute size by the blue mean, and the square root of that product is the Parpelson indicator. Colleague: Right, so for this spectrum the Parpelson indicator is 1.21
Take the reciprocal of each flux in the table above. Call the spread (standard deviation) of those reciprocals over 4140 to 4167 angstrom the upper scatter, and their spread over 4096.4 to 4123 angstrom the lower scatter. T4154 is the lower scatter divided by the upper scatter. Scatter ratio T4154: 2.4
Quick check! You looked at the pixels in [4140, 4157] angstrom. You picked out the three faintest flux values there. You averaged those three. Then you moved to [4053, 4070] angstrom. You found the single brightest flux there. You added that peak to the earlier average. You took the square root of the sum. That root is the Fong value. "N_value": 5.84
